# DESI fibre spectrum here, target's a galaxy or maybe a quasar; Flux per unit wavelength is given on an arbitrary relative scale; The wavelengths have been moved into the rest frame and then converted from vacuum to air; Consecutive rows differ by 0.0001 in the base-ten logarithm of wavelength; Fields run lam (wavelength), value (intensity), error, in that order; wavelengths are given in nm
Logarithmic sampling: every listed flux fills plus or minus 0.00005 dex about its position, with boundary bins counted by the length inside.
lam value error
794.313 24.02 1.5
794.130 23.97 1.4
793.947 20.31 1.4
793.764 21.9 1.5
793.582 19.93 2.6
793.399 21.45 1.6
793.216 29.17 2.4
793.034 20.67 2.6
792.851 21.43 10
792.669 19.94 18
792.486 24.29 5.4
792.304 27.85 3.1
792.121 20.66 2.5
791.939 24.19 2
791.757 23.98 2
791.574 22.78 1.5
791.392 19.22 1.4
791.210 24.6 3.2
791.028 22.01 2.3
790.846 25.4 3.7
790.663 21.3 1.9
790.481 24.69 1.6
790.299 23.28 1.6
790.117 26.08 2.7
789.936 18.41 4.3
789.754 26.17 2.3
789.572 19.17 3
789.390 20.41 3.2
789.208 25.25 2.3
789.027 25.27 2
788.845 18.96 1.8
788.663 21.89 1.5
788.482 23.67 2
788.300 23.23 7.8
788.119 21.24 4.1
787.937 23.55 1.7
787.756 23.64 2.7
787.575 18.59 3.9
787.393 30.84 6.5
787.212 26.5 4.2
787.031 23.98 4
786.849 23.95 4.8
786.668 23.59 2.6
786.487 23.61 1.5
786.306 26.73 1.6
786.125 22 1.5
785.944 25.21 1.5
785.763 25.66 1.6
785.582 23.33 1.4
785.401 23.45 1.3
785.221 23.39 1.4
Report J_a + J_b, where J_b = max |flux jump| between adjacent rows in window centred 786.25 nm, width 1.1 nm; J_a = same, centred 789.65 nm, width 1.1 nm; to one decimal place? 12.5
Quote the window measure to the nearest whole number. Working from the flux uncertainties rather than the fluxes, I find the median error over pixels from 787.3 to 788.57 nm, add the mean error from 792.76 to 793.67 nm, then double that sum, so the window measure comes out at 15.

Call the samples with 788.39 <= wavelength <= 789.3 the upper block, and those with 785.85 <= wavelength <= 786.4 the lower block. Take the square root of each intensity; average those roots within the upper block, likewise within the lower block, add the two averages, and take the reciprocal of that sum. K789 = 0.103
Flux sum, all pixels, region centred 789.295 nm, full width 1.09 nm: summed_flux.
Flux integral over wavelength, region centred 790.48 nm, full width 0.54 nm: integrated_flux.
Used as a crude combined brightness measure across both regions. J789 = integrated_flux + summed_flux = 148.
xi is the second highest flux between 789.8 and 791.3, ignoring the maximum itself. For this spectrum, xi 25.4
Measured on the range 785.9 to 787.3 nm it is 26.5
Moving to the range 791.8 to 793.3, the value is 27.85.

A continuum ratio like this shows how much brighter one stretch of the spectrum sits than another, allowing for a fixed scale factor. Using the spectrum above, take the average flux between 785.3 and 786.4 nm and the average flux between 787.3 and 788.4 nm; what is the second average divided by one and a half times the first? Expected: 0.643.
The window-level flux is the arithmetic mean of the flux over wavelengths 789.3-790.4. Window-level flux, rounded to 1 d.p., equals 22.3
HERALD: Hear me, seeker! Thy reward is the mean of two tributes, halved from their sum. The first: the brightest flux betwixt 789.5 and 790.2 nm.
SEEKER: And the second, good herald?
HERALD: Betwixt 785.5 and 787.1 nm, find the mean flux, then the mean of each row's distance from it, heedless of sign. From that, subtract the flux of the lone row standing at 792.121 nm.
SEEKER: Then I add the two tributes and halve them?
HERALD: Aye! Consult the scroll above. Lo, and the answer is 3.3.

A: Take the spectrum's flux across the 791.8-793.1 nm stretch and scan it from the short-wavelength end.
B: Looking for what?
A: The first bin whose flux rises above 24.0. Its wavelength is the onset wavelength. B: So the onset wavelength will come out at 791.939 nm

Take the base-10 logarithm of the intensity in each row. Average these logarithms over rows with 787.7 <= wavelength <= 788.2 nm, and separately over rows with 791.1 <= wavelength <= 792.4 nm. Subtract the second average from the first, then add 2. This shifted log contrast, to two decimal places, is 1.99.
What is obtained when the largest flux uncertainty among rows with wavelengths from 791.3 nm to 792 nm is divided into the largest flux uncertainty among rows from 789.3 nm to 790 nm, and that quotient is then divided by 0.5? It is 4.3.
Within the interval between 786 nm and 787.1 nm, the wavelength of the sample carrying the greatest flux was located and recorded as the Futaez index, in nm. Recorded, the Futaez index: 786.306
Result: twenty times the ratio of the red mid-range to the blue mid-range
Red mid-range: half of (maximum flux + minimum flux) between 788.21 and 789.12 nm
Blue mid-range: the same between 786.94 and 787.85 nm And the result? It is 17.9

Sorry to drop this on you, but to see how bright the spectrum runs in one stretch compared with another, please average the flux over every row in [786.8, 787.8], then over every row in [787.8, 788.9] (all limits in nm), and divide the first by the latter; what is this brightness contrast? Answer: 1.11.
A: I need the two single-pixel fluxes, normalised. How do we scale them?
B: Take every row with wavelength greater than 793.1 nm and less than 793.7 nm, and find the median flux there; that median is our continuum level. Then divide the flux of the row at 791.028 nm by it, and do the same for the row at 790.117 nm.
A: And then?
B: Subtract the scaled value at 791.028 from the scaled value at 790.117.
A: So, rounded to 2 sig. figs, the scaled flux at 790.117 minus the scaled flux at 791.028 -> 0.19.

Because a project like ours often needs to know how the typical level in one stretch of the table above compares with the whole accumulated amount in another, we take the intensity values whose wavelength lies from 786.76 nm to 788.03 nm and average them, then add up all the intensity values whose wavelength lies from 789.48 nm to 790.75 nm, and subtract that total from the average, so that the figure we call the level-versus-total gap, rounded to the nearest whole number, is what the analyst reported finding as -135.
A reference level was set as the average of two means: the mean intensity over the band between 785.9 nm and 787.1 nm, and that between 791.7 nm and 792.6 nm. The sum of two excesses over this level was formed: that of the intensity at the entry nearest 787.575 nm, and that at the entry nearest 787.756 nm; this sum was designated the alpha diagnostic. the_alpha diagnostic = -6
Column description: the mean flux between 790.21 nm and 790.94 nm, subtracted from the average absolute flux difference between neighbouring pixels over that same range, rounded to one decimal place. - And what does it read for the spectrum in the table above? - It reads -20.7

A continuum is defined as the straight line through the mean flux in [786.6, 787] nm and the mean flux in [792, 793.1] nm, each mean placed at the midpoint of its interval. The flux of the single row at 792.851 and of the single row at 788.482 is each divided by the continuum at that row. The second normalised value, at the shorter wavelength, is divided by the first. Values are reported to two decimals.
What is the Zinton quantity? 1.06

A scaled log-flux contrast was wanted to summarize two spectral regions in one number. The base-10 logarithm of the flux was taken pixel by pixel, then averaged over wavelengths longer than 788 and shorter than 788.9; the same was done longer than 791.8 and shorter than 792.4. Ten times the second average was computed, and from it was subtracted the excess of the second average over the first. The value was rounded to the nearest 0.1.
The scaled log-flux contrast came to 13.8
